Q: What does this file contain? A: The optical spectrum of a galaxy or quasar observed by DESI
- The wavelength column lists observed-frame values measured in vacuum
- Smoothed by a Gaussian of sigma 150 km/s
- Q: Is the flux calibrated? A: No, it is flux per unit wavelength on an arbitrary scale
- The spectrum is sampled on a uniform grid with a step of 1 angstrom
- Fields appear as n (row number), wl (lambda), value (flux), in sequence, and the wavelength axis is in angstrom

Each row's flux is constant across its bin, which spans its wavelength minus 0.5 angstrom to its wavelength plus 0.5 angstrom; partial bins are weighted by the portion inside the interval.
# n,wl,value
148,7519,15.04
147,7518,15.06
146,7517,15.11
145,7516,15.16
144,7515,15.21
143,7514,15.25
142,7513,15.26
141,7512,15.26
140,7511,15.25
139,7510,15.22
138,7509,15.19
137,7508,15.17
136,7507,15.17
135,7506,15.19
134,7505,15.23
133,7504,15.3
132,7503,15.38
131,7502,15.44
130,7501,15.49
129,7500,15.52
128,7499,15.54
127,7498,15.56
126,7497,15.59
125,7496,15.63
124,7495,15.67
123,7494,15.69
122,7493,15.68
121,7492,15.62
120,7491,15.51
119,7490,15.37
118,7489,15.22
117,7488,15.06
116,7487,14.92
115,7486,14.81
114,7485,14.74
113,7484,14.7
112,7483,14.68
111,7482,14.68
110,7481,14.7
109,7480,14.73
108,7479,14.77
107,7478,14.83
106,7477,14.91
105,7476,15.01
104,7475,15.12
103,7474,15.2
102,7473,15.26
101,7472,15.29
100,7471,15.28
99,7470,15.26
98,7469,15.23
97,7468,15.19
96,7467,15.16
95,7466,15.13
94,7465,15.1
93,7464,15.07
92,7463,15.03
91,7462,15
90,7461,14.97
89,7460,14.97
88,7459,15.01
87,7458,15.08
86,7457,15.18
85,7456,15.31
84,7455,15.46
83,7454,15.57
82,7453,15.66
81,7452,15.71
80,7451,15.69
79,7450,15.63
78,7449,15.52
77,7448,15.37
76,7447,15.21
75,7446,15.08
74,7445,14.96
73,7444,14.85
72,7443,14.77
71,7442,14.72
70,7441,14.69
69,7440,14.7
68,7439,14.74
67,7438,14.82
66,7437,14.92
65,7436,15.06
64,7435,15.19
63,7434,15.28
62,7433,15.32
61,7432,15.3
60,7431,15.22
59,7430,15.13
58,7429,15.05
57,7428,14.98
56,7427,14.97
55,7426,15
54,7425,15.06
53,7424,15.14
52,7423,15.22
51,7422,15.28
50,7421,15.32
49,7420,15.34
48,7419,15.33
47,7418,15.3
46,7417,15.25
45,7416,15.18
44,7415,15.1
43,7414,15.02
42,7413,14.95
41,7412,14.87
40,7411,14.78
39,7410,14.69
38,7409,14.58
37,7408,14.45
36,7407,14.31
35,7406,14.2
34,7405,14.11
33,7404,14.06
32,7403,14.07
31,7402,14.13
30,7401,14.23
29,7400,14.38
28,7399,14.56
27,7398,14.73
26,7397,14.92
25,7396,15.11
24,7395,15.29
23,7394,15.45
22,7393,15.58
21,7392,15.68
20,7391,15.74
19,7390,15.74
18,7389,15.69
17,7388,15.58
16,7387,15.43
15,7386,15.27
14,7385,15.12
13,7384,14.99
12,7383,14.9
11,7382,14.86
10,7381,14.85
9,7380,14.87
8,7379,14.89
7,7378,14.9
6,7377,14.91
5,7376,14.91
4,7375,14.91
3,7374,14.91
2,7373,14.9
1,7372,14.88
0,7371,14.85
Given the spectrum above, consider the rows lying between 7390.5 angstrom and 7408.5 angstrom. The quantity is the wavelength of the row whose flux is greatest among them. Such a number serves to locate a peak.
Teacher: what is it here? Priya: 7391 angstrom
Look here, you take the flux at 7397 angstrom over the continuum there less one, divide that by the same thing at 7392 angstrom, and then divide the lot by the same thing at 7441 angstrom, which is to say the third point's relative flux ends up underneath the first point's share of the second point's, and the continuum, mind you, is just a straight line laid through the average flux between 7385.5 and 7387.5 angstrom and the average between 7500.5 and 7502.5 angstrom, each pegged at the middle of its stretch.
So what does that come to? 29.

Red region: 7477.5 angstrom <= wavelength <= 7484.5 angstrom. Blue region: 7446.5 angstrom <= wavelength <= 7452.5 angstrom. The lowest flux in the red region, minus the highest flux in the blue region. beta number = -1.0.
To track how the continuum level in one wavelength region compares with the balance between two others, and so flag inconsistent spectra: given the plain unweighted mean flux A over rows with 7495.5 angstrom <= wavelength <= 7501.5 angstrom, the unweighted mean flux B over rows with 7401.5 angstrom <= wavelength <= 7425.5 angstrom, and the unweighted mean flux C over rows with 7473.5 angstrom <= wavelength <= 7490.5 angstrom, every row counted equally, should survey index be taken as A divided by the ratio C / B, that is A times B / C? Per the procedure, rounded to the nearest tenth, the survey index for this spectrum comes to 15.5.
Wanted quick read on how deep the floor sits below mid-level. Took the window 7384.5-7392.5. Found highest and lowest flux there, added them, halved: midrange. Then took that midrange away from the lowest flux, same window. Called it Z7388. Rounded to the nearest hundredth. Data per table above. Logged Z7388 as -0.31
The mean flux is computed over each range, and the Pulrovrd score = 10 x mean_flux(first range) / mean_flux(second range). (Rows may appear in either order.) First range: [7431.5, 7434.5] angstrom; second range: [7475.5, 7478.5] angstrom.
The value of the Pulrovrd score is 10.26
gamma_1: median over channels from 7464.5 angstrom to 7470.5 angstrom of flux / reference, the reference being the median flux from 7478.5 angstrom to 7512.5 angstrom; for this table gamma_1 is 1.00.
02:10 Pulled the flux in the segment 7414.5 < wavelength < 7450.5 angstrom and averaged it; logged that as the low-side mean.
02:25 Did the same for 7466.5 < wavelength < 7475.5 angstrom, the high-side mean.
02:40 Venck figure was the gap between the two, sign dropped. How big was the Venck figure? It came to 0.11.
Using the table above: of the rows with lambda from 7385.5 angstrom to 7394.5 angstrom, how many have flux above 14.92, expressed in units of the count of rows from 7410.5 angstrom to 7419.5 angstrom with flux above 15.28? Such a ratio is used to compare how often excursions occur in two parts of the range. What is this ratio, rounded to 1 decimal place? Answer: 4.5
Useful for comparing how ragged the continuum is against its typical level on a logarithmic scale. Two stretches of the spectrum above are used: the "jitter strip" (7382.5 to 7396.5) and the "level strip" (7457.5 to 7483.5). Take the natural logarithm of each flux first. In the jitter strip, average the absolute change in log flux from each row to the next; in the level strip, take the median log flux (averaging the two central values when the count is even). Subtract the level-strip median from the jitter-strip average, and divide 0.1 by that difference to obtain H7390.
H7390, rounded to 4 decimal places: -0.0370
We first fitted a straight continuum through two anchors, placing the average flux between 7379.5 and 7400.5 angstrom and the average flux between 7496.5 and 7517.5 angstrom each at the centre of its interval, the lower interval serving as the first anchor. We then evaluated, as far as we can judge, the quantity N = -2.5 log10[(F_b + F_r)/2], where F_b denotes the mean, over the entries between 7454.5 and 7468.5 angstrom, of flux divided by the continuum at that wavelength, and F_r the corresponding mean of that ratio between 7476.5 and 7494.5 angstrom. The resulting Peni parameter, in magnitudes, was 0.014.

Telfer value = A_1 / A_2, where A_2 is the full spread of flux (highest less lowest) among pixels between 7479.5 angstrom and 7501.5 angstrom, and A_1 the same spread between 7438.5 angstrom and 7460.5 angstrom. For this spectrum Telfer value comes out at 1.0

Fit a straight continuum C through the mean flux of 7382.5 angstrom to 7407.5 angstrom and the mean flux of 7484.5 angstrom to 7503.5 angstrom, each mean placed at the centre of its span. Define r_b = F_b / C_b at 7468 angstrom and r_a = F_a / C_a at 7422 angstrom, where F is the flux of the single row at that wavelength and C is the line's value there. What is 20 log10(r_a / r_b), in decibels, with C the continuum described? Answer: 0.17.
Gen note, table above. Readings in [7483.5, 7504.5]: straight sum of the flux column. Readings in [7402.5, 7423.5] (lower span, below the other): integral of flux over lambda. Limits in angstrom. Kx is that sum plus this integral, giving 634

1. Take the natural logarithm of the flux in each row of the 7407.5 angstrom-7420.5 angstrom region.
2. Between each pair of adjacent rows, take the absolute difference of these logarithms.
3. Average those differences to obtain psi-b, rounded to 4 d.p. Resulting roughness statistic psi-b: 0.0050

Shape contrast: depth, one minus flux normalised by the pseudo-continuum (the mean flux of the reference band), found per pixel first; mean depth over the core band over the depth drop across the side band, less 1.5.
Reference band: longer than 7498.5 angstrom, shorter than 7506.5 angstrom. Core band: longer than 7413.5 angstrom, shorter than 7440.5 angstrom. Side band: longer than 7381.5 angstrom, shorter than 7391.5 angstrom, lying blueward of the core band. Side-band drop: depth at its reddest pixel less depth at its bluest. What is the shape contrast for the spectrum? -1.80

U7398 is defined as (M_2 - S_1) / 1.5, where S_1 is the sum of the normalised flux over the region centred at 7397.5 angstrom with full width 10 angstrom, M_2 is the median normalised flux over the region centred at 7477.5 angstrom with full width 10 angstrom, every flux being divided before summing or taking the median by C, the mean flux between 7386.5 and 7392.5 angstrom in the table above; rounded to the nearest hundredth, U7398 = -5.69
